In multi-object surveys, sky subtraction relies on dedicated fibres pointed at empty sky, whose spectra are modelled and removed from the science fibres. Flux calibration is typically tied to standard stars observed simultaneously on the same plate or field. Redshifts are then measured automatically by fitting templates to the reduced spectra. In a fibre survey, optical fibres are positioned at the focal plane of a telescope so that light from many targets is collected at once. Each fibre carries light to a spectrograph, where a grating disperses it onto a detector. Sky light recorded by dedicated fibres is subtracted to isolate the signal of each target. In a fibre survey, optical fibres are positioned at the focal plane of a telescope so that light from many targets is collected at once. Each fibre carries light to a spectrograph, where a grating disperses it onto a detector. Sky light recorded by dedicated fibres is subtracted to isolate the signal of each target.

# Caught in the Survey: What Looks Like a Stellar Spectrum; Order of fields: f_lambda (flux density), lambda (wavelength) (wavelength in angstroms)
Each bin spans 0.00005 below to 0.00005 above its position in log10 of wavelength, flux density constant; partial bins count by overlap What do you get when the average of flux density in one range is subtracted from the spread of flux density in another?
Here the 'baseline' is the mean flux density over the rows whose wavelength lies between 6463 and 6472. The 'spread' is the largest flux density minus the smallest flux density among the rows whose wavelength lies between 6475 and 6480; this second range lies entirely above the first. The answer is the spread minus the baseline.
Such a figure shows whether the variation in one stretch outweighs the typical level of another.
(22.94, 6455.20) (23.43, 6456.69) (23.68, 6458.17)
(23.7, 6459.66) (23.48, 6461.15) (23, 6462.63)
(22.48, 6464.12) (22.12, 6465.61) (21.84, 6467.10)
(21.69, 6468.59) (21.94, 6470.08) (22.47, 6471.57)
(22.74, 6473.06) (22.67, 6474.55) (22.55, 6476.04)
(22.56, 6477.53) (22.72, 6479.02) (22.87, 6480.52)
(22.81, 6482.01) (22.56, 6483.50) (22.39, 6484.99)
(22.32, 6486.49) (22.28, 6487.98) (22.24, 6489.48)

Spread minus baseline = -21.9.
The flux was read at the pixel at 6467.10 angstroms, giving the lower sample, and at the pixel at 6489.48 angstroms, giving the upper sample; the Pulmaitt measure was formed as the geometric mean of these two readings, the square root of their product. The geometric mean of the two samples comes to 22.04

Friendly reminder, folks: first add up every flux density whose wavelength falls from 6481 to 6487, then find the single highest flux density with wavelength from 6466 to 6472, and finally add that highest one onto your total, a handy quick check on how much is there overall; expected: 113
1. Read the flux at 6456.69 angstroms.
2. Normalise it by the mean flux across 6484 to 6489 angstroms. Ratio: 1.05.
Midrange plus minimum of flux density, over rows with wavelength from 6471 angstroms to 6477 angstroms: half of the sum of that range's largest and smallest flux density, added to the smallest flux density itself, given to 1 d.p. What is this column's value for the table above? 45.1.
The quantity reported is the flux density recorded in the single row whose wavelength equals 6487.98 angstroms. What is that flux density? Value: 22.28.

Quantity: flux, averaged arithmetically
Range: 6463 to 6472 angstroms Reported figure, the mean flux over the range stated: 22.1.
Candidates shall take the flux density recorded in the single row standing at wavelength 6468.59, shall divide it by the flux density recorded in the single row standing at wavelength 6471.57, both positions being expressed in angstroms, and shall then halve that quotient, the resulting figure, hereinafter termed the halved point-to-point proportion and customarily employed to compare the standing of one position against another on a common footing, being 0.483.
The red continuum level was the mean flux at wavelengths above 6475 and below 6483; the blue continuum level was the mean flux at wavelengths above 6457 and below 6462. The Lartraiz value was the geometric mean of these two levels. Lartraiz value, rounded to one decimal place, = 23.2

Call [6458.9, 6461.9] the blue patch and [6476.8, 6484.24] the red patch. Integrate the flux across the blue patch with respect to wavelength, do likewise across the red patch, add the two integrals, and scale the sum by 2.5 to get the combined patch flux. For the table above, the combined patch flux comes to 599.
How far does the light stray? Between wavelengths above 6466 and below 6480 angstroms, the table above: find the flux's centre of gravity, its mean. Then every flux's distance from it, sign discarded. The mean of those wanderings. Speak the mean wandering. 0.35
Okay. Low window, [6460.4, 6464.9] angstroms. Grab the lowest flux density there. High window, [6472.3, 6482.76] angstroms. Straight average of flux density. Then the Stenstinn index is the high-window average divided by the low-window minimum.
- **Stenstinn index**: 1.01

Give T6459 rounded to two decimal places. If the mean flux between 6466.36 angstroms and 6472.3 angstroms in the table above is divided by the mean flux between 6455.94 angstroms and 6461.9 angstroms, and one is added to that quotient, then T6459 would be 1.93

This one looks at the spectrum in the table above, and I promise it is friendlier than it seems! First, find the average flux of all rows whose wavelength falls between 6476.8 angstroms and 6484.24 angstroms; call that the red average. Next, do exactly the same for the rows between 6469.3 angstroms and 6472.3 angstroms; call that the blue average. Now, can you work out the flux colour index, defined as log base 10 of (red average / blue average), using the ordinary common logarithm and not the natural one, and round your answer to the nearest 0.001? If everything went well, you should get 0.010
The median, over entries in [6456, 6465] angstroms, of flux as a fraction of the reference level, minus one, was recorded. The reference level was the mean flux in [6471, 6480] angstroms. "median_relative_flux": 0.04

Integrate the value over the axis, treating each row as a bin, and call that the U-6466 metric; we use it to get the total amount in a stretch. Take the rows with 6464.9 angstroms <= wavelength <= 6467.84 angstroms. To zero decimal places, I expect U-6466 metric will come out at 65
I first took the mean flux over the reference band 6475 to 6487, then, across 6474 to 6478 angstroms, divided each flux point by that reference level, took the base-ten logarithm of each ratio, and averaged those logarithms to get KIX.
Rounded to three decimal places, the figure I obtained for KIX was 0.000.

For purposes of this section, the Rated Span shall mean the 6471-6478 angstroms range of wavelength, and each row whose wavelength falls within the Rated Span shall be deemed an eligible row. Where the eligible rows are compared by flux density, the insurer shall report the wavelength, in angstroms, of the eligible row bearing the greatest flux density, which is 6473.06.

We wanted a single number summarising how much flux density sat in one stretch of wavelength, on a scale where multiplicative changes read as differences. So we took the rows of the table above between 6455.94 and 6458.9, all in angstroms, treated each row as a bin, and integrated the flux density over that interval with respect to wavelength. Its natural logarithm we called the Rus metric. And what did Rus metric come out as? 4.25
